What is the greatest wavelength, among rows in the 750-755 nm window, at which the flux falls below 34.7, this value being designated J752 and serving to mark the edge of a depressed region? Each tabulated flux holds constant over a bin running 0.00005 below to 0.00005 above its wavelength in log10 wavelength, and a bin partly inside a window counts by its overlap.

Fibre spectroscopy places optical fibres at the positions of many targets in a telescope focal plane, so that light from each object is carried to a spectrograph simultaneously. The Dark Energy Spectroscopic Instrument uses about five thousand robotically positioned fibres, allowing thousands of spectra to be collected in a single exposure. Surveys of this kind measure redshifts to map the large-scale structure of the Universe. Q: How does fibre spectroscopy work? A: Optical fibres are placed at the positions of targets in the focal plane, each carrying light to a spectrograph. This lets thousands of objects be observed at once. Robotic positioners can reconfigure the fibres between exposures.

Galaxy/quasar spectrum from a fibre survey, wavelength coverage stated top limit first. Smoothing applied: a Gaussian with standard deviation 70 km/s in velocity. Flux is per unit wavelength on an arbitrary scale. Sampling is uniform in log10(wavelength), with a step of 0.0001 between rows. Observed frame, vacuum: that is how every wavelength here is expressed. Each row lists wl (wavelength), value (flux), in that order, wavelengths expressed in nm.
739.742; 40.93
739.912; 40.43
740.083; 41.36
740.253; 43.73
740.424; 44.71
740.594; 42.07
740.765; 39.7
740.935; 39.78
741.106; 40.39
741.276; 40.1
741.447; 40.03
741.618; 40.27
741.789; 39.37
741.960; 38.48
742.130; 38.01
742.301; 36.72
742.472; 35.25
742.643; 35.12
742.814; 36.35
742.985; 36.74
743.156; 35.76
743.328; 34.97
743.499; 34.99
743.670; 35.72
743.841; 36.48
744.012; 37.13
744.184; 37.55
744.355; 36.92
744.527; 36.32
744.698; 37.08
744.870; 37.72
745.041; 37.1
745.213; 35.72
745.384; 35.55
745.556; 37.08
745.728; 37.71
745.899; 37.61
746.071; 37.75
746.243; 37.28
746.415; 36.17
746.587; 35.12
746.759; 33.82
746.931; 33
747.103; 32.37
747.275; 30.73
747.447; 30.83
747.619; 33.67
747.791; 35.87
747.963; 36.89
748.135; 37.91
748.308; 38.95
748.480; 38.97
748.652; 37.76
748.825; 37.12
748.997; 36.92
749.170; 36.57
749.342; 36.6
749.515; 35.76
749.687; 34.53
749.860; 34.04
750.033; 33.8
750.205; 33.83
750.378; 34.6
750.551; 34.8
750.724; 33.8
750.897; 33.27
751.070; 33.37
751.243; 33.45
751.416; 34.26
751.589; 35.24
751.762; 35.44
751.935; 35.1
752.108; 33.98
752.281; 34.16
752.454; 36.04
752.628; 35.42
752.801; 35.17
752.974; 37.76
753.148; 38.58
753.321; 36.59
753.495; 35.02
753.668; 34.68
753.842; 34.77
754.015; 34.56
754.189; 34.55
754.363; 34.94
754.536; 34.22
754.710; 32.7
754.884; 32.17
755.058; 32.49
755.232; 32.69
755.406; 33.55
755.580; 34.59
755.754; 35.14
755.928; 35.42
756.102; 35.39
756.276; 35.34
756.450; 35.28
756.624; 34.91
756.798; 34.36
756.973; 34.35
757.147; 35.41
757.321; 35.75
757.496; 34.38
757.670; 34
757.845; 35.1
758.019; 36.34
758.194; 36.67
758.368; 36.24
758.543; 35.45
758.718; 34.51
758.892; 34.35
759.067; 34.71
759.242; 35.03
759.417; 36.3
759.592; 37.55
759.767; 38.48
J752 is 754.884 nm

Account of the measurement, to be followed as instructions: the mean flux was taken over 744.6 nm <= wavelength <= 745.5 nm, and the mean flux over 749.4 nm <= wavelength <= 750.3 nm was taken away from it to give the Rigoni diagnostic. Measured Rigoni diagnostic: 2.2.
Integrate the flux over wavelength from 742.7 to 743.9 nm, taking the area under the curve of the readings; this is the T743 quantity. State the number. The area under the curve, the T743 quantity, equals 43.0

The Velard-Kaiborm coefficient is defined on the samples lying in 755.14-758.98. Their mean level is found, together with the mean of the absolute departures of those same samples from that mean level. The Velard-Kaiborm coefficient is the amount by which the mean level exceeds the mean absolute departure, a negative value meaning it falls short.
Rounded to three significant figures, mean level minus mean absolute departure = 34.2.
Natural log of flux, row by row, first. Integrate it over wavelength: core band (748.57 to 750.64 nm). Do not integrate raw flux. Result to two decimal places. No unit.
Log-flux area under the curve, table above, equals 7.39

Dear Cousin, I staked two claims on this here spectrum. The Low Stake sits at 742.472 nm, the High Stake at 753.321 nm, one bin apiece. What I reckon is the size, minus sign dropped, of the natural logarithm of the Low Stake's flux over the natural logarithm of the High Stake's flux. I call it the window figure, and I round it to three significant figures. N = 0.990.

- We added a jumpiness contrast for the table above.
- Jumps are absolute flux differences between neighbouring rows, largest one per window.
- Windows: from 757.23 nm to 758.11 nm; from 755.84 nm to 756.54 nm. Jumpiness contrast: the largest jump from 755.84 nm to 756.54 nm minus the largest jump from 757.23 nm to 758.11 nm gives -1.3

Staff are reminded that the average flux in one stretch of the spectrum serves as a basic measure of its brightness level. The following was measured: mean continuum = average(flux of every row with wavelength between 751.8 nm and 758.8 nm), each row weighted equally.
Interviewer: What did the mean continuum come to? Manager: 34.9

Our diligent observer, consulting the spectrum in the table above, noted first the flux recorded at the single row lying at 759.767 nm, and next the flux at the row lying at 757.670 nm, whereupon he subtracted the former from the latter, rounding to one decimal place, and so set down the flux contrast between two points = -4.5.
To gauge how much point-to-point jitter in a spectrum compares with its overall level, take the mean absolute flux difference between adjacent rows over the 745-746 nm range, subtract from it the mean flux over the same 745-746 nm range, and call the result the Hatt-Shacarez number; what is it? -36.0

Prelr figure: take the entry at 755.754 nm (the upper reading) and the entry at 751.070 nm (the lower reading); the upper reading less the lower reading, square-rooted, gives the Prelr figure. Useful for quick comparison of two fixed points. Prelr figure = 1.3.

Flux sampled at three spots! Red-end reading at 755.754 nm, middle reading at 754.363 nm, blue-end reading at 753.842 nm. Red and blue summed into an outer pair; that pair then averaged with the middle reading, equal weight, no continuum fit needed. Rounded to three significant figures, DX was 52.4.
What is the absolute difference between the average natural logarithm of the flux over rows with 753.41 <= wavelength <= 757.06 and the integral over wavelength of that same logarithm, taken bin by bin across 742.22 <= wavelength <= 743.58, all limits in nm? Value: 1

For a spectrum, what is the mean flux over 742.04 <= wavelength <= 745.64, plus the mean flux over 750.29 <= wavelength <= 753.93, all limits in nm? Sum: 71.4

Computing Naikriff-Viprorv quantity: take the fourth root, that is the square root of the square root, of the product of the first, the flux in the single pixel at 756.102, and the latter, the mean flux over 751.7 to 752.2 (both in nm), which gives 5.93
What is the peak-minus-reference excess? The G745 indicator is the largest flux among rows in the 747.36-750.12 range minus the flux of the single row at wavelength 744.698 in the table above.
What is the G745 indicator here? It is 1.9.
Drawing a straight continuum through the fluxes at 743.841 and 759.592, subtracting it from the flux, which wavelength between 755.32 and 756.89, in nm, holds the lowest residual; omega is 755.406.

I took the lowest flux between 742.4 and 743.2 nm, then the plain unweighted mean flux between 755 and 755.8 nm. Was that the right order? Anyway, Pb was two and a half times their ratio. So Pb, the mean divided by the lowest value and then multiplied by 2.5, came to 2.40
